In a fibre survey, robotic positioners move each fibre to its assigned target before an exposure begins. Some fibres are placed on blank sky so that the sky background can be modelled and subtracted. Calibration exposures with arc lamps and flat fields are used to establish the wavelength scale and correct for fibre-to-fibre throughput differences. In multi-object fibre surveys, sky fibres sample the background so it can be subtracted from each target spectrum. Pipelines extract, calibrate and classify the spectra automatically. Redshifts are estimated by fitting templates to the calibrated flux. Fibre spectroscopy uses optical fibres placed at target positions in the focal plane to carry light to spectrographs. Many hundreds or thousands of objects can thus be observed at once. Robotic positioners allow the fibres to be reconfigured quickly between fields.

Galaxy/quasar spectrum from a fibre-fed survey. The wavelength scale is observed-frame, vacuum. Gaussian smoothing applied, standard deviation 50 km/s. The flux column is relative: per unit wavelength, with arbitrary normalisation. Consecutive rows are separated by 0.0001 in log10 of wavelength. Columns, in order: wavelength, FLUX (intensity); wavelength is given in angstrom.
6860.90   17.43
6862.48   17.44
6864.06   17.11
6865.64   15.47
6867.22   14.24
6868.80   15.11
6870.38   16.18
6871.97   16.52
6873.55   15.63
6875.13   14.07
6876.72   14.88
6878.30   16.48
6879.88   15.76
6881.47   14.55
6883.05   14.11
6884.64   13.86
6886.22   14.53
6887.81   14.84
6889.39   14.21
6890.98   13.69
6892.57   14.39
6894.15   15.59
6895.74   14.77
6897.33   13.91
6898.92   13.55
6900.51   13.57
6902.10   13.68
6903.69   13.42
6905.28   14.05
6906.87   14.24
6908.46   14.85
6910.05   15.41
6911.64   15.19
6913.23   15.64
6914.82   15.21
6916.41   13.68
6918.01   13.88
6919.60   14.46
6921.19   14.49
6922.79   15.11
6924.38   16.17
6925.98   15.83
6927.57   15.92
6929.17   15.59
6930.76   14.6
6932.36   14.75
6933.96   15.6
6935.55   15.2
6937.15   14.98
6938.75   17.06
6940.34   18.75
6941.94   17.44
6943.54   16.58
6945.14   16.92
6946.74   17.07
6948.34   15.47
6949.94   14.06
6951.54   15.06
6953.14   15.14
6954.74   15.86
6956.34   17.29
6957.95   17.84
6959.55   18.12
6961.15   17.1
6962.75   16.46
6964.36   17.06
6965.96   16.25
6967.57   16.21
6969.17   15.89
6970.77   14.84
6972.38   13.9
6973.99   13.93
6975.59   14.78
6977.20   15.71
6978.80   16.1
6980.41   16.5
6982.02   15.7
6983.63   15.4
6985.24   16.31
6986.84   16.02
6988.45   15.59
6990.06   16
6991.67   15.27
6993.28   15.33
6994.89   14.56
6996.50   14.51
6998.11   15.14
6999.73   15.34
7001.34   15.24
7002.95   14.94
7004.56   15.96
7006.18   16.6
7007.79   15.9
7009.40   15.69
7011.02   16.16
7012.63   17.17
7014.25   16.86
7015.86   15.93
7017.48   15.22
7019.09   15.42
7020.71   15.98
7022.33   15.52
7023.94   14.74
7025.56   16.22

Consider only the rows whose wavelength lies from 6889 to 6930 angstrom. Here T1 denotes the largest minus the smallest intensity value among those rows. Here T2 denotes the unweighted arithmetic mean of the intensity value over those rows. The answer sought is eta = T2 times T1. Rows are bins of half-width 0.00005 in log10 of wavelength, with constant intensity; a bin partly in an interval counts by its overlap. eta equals 40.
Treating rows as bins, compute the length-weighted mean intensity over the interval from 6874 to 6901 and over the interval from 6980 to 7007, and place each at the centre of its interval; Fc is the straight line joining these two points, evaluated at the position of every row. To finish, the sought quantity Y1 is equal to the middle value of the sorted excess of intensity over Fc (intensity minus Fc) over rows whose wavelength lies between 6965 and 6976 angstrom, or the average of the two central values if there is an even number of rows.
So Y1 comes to -0.5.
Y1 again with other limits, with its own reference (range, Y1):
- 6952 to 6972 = 1.1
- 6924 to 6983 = 0.7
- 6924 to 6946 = 1.0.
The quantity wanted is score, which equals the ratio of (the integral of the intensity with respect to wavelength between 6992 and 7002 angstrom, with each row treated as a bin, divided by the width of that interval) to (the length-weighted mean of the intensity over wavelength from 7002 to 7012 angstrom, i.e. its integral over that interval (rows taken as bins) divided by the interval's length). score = 0.95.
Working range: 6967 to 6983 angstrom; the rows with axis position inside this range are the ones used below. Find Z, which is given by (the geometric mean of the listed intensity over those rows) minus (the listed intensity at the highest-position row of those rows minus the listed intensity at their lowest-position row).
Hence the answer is 16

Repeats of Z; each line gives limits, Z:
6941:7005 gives 17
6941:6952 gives 18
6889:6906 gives 14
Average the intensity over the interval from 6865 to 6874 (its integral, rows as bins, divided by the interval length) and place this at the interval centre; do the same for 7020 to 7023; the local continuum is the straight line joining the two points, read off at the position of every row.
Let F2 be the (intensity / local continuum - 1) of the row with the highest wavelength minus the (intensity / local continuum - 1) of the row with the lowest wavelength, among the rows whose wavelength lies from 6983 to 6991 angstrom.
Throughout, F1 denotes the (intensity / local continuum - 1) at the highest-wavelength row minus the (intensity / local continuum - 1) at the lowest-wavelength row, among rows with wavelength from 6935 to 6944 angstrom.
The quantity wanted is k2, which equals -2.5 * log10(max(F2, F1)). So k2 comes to 2.64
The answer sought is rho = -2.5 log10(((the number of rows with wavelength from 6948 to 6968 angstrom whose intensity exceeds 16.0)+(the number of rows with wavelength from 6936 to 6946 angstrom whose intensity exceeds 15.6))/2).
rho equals -2.0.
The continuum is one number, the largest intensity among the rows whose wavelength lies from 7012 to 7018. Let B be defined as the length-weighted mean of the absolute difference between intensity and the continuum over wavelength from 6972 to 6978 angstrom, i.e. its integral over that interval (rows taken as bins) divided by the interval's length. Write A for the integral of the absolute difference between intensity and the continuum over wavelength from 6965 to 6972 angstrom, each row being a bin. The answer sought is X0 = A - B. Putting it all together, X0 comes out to 8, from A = 10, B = 2.5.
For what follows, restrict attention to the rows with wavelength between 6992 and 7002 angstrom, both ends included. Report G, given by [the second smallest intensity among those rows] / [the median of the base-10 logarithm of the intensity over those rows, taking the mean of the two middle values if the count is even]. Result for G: 12.3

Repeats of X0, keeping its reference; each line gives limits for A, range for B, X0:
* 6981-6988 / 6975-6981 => 8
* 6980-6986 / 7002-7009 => 6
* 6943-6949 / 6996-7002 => 2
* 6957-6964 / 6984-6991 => 3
